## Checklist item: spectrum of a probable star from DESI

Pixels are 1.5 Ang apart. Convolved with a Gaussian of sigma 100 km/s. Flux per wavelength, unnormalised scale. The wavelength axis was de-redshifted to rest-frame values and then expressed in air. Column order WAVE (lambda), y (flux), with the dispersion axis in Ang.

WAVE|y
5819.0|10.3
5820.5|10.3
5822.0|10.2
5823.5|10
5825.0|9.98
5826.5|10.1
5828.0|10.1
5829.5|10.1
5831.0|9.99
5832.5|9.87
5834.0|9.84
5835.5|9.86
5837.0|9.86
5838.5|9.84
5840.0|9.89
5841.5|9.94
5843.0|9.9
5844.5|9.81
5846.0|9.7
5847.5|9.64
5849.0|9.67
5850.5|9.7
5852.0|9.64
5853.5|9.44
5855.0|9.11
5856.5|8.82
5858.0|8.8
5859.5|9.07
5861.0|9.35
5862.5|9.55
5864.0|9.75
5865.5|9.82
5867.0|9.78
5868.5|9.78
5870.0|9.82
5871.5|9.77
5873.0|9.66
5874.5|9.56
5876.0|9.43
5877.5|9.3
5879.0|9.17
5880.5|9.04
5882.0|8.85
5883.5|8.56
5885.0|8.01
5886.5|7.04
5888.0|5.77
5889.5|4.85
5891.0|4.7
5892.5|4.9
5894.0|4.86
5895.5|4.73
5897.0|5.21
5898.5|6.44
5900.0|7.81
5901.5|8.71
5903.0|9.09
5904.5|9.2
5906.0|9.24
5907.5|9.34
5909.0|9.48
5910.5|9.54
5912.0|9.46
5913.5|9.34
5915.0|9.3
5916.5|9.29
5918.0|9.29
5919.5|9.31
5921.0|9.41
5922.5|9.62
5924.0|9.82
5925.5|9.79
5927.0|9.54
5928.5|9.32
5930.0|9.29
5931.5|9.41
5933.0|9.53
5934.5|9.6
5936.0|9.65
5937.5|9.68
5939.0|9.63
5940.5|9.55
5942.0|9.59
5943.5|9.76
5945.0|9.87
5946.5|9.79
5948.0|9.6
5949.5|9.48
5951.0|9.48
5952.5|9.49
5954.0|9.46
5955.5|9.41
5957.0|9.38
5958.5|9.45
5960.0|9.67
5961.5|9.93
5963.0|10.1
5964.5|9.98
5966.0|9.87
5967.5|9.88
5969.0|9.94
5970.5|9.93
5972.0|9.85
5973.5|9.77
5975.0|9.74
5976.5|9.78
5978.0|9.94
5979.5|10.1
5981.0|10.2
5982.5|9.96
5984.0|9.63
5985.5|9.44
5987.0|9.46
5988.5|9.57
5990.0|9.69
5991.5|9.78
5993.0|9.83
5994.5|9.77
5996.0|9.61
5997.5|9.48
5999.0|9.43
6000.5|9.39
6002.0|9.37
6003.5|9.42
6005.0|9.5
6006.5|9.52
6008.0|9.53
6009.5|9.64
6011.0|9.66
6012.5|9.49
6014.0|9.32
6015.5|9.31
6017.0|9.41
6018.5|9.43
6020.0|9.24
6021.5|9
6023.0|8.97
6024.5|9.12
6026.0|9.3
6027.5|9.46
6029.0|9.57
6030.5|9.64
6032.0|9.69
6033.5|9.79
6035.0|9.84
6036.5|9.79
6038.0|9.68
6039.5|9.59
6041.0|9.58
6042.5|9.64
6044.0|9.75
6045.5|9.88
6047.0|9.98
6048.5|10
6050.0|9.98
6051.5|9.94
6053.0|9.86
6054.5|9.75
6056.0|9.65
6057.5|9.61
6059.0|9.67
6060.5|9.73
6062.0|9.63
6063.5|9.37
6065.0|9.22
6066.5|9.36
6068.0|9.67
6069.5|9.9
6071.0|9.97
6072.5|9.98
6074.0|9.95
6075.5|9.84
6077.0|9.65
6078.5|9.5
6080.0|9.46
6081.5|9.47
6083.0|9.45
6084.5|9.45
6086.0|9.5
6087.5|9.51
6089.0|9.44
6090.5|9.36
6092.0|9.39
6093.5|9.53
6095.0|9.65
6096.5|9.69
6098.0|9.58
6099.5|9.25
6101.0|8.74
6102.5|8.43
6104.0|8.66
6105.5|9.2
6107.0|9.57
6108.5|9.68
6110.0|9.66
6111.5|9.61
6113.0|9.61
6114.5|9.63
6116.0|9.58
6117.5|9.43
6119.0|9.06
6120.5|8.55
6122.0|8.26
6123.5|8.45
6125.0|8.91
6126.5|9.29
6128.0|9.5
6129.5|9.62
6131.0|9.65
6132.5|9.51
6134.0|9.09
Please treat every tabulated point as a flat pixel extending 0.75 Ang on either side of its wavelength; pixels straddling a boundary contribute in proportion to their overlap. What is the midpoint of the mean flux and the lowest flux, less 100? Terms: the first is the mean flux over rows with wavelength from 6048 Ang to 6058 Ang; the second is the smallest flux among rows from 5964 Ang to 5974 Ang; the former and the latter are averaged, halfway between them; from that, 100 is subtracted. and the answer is -90.20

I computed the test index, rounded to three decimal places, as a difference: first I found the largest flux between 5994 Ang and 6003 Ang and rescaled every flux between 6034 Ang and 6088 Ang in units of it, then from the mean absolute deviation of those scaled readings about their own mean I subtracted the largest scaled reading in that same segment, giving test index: -1.006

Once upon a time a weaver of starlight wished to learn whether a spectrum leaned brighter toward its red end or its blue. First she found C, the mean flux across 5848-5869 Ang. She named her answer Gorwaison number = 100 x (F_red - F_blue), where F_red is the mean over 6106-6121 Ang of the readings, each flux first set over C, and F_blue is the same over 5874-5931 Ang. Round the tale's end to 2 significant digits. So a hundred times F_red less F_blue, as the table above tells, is 12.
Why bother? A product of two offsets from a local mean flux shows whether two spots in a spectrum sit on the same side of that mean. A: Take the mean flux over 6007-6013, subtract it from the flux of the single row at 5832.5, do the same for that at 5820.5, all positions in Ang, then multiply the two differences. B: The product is 0.21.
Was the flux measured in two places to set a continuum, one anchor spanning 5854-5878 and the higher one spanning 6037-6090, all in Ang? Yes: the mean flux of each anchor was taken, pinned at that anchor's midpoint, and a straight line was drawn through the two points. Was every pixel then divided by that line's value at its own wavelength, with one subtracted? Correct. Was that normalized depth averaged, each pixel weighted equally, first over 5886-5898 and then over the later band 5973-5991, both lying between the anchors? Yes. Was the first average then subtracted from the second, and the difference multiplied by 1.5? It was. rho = 0.70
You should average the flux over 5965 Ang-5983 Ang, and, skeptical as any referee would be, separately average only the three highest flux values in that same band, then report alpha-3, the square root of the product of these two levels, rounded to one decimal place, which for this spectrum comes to 10.0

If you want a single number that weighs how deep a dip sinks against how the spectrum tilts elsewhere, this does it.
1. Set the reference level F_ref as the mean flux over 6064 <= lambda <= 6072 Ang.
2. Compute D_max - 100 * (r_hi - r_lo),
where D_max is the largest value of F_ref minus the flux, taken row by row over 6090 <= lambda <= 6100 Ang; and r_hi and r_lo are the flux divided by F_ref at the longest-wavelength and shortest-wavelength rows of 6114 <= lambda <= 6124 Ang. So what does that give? 13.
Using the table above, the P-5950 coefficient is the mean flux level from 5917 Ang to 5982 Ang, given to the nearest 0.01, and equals 9.67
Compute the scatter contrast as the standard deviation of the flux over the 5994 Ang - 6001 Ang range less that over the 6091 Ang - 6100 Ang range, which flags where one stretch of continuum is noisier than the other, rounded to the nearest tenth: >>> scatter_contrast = 0.0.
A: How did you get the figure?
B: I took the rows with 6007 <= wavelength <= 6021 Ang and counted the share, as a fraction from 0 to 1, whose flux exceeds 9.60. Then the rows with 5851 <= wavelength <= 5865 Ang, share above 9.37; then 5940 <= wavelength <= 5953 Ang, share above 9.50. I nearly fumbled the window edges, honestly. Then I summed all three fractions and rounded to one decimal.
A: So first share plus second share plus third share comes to 1.3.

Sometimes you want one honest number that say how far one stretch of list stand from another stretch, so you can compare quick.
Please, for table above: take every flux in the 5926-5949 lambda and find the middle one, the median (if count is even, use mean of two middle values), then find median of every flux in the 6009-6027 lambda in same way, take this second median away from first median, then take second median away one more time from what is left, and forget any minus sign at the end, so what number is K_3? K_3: 9.0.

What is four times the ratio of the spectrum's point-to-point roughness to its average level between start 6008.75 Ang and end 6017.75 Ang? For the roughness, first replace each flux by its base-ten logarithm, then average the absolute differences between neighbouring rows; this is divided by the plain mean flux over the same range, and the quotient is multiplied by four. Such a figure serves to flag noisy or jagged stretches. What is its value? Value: 0.0018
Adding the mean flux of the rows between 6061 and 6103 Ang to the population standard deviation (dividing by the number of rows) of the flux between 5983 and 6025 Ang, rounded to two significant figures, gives 9.7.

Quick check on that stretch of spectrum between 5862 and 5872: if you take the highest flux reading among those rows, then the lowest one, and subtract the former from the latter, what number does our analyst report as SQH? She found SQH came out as -0.27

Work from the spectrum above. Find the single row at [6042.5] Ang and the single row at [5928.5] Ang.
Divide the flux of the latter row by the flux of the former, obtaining 0.97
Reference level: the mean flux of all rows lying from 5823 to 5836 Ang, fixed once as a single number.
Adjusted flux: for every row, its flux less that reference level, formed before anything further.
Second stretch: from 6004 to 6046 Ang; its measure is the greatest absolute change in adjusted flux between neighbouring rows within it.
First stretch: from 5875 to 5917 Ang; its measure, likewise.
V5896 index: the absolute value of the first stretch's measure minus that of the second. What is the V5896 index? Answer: 1.1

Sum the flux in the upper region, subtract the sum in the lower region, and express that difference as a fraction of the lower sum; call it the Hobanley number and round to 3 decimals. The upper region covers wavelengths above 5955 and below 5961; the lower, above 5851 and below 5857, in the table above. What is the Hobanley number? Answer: 0.024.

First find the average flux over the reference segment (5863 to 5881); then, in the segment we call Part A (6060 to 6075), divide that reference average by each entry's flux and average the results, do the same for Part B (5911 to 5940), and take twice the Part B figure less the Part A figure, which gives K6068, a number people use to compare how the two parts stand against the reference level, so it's 1.029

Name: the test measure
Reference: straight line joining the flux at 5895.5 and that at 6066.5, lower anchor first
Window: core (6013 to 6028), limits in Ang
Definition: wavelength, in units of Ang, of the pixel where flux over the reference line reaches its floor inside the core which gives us 6023.0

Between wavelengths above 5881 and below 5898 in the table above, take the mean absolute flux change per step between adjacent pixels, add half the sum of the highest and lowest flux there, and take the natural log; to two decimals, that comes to 1.98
